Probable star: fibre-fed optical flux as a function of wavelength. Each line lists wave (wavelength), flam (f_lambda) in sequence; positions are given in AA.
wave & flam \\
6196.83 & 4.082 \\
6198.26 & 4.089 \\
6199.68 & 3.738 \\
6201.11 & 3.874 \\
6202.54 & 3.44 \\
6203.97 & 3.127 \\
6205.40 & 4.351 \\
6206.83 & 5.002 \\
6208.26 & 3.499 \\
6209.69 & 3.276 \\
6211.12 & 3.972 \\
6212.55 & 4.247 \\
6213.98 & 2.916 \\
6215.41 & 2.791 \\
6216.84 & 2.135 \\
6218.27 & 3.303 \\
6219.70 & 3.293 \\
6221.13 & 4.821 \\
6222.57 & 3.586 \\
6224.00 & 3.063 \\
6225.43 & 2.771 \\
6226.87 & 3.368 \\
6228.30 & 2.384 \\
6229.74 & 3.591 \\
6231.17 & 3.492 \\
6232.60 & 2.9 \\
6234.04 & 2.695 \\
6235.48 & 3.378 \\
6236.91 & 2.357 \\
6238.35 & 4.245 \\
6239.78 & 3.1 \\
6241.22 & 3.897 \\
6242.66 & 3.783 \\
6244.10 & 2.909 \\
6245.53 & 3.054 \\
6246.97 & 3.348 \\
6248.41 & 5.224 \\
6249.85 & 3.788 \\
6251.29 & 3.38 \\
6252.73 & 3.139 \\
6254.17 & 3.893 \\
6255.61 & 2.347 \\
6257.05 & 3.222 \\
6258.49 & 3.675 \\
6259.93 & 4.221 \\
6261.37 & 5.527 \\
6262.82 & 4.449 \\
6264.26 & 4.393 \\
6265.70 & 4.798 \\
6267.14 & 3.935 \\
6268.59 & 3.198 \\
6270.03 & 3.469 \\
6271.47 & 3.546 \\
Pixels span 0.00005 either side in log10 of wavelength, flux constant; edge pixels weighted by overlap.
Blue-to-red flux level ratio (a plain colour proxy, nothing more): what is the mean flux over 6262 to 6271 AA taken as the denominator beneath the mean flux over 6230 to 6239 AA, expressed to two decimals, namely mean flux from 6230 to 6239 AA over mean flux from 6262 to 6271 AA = 0.79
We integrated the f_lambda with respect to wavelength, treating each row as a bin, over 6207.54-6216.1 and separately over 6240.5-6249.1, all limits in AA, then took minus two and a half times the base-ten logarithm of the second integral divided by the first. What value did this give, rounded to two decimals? -0.08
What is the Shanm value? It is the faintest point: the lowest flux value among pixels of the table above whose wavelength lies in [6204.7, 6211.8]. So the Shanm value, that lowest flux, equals 3.276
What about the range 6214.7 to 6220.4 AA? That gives 2.135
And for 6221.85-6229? 2.384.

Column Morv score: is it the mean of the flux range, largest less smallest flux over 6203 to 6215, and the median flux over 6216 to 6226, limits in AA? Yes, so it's 2.7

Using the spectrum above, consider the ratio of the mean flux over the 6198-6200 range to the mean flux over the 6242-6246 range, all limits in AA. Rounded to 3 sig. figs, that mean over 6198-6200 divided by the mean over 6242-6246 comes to 1.20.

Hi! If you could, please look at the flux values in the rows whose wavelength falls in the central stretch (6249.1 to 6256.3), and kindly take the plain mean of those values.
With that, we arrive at 3.3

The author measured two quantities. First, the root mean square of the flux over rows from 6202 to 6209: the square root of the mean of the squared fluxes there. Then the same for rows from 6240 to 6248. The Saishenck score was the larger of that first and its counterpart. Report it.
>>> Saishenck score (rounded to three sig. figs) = 3.94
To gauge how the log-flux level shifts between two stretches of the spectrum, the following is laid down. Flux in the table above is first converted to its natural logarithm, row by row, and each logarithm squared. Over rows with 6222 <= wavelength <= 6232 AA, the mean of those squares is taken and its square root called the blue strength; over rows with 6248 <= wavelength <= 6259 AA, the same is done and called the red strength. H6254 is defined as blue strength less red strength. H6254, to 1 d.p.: -0.1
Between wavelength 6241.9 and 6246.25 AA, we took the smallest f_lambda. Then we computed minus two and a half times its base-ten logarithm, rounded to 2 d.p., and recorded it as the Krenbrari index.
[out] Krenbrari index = -1.16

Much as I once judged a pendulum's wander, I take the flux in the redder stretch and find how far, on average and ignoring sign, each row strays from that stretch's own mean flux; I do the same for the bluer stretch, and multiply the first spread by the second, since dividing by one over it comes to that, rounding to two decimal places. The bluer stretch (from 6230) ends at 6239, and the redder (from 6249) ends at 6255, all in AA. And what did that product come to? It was 0.15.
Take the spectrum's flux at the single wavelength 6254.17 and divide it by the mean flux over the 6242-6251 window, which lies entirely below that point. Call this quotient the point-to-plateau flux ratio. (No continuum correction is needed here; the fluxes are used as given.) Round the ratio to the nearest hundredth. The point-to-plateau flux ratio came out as 1.06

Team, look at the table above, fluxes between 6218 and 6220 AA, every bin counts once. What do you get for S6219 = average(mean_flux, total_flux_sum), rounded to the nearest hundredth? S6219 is 4.95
